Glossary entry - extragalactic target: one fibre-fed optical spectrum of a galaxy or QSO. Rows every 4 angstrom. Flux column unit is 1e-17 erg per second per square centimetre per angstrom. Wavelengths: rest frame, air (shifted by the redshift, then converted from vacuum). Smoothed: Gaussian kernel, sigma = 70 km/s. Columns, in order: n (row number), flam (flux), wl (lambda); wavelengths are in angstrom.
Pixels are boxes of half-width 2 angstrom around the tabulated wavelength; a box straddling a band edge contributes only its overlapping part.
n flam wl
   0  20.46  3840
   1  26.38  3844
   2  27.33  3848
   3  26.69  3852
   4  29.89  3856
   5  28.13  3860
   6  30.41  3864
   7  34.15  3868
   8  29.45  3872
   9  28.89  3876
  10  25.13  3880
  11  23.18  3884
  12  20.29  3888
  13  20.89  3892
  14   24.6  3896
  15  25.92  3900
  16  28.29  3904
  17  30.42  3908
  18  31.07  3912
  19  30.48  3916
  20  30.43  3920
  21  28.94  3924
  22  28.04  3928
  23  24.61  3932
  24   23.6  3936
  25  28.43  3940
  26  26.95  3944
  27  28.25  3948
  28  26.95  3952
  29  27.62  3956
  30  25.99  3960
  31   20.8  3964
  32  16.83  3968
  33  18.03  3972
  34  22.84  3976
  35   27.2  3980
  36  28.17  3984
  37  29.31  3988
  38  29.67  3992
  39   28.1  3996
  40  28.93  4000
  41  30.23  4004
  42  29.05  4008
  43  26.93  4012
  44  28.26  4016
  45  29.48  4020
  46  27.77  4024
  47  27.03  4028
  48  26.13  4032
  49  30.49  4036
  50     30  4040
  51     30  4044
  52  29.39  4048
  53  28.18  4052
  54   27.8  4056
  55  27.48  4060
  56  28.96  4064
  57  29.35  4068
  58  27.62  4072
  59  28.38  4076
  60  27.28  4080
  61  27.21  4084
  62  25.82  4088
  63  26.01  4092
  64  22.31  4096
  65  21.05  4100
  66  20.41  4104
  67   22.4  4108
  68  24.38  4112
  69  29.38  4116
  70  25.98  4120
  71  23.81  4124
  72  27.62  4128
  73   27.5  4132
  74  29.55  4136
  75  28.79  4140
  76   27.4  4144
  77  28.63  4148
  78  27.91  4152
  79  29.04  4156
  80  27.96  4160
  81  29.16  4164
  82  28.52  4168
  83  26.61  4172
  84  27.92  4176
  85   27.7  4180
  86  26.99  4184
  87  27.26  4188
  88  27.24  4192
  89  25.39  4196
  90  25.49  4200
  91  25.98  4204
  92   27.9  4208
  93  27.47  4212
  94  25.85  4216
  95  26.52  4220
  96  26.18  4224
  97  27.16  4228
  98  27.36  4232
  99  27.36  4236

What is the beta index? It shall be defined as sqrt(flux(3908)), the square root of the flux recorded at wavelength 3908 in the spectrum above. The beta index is 5.52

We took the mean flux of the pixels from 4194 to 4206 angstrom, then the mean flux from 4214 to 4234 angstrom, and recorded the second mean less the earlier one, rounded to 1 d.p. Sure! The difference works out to 1.0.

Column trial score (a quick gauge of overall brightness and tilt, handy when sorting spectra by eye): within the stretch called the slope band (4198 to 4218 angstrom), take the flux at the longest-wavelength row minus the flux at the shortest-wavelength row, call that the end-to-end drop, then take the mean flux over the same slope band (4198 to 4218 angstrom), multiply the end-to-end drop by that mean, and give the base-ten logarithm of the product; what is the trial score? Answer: 1.0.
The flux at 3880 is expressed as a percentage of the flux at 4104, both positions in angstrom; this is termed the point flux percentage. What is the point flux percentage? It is 123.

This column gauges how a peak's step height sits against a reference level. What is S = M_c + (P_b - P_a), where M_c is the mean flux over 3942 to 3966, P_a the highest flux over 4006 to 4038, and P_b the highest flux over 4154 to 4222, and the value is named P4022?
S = 24.8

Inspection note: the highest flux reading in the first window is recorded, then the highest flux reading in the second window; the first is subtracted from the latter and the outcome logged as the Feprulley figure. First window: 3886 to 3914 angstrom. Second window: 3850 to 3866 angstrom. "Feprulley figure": -0.7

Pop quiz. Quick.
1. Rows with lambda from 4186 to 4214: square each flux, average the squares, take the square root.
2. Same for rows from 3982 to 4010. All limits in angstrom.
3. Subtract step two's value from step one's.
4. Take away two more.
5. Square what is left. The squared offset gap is 19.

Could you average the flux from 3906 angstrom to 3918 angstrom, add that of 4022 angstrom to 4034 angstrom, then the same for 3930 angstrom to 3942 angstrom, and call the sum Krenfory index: 83.2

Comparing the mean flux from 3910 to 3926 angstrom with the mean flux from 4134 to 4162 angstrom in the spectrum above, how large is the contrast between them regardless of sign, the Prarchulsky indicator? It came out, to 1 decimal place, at 1.8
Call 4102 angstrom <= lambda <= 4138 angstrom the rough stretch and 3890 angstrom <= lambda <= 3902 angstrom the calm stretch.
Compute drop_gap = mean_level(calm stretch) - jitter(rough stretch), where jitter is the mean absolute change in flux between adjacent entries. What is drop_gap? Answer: 21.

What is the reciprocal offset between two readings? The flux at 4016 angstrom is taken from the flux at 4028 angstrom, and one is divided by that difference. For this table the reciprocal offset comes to -0.8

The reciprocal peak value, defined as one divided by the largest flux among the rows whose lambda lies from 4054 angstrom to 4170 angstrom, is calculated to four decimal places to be 0.0338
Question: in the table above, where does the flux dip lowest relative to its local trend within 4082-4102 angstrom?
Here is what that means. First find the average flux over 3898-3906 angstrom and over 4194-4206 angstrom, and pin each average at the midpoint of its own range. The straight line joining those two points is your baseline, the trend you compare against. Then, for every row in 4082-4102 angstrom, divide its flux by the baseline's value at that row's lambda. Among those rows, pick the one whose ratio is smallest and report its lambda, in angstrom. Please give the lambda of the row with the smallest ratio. 4100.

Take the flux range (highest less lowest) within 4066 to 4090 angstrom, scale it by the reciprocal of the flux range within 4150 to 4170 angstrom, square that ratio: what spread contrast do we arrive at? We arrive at 7.97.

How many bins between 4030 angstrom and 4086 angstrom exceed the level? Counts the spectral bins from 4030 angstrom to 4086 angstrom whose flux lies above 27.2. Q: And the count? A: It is 13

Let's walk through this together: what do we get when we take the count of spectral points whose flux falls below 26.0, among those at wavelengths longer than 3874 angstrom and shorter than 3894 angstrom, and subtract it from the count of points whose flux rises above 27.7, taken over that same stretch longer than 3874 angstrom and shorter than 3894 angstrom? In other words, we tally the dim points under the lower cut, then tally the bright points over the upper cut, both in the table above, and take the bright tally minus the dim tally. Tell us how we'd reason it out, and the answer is -3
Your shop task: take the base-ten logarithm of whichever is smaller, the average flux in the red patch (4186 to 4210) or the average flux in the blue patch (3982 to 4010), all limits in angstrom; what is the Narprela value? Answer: 1.42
